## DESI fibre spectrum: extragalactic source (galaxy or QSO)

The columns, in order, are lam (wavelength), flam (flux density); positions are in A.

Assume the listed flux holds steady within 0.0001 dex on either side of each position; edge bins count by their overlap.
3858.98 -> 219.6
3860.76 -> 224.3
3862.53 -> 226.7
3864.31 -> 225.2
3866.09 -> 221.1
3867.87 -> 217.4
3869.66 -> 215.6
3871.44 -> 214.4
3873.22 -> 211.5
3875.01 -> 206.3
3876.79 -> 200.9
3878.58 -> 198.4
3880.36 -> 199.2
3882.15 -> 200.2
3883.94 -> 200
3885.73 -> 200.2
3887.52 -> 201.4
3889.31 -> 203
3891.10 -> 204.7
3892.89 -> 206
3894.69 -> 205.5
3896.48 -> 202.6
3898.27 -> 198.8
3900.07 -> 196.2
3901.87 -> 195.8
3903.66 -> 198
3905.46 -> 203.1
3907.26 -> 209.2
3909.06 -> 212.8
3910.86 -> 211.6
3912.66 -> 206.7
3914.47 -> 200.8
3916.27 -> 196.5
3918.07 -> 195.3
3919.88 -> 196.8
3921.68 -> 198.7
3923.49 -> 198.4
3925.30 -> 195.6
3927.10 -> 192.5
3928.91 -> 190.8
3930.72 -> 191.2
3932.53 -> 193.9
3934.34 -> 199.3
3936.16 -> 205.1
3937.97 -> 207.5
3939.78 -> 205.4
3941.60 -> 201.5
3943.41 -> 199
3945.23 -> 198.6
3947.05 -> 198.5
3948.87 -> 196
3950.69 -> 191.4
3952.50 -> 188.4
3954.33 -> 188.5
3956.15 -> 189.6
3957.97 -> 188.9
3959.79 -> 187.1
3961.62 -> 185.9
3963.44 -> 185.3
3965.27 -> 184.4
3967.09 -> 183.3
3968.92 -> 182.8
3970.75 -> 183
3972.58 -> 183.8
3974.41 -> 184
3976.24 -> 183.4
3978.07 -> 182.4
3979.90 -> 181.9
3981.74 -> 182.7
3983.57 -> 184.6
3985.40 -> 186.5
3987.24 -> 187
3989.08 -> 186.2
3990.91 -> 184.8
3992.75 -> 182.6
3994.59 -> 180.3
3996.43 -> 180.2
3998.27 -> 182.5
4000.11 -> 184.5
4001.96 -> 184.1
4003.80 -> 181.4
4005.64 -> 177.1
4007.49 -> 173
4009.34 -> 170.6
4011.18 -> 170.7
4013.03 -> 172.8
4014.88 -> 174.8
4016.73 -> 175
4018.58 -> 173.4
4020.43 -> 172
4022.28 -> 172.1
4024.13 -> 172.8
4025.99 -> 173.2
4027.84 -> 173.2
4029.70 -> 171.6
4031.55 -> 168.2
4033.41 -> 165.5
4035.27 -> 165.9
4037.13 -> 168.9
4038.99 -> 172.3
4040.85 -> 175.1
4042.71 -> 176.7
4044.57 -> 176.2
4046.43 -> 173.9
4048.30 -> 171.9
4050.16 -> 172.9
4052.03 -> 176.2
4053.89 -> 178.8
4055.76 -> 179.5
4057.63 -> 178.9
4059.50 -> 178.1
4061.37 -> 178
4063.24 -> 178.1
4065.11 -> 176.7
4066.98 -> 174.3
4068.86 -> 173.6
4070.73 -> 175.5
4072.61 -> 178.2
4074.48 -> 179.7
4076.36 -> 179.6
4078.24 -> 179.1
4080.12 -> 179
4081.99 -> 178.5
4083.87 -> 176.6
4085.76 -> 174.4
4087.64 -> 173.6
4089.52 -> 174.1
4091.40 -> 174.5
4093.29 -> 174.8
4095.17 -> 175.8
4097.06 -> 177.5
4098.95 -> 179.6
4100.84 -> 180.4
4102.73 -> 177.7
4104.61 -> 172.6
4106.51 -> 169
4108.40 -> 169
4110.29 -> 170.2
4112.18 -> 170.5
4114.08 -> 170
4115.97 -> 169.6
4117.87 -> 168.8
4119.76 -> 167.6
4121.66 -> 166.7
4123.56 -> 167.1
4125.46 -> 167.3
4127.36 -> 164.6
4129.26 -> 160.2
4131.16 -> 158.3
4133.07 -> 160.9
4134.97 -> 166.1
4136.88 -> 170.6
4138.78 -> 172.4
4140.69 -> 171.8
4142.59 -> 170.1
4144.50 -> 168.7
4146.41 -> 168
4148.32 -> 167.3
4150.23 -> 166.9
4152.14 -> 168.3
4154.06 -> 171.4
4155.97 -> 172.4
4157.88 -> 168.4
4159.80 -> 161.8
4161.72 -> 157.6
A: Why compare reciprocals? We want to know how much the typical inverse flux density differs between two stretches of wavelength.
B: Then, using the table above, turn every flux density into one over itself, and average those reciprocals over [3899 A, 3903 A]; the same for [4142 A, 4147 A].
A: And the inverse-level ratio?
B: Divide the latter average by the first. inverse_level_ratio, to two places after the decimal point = 1.16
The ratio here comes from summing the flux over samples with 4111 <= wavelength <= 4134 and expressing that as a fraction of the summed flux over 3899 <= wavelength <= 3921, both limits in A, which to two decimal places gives 0.82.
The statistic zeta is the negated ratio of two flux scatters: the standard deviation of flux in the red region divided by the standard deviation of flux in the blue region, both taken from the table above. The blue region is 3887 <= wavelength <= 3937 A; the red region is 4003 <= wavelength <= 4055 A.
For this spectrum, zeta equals -0.60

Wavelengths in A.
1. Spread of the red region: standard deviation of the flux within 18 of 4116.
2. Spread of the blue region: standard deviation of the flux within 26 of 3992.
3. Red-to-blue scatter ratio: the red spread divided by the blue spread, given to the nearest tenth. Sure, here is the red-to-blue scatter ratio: 1.2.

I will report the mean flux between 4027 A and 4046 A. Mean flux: 171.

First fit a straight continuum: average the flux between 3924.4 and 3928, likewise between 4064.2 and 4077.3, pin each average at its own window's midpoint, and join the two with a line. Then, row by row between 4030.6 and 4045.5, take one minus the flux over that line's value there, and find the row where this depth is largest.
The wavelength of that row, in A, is 4033.41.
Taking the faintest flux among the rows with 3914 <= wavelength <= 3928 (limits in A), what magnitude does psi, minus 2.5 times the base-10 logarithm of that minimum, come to -5.71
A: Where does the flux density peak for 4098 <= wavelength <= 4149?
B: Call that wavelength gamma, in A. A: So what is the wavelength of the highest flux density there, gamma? 4100.84 A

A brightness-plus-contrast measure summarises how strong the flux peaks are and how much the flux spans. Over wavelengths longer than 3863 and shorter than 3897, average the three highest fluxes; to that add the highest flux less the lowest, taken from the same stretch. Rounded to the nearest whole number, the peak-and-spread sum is 248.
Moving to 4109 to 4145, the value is 186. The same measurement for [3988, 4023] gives 201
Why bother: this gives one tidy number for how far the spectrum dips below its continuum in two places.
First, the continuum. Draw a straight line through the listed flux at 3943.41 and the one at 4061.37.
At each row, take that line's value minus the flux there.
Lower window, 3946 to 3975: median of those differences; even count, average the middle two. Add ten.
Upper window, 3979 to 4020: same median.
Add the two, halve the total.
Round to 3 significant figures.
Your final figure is 14.3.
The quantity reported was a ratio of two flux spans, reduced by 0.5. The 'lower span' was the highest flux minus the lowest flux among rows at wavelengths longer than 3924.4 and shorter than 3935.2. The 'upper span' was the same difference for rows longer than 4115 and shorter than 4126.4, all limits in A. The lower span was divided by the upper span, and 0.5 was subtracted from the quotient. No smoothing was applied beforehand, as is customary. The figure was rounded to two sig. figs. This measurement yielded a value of 2.4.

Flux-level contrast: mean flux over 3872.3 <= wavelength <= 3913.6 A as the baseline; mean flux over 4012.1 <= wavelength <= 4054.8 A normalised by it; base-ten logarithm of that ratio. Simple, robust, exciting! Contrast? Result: -0.070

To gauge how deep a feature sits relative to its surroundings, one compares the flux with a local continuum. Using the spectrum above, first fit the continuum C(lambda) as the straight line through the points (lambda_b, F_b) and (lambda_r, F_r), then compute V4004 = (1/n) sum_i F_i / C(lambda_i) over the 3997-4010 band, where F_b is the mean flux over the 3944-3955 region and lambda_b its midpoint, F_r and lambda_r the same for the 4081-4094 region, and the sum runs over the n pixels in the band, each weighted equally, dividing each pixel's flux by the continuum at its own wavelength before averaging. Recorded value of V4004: 0.96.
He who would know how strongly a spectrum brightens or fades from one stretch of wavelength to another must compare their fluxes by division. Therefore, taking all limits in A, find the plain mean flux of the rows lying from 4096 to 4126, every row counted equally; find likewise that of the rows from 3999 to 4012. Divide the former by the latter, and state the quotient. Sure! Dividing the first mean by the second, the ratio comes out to 0.97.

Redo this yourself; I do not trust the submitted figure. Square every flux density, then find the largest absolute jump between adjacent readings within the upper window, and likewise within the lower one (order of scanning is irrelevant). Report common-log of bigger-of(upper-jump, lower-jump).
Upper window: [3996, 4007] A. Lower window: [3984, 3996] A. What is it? 3.19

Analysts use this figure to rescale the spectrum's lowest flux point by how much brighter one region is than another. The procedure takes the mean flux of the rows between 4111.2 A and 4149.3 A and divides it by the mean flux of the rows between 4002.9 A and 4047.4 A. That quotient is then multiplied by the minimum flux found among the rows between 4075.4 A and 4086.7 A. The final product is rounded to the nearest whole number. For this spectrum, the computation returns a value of 169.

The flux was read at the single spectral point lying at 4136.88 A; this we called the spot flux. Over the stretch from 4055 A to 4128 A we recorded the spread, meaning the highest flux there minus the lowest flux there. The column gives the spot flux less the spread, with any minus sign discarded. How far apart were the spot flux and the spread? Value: 155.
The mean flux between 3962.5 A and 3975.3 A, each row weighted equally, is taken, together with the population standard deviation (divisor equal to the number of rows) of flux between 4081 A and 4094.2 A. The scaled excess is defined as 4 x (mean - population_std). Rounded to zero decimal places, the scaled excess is 729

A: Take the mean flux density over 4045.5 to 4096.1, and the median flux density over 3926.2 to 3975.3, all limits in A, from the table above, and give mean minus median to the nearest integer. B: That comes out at -14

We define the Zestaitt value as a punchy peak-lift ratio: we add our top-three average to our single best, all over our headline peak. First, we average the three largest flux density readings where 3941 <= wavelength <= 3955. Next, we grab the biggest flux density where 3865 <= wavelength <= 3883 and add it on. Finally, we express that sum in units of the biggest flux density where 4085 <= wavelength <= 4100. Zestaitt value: 2.34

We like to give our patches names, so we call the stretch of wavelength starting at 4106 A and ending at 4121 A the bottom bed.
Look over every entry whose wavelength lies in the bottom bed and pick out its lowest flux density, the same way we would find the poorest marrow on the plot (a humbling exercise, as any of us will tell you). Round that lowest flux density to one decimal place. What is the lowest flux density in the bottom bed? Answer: 167.6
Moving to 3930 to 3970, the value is 182.8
